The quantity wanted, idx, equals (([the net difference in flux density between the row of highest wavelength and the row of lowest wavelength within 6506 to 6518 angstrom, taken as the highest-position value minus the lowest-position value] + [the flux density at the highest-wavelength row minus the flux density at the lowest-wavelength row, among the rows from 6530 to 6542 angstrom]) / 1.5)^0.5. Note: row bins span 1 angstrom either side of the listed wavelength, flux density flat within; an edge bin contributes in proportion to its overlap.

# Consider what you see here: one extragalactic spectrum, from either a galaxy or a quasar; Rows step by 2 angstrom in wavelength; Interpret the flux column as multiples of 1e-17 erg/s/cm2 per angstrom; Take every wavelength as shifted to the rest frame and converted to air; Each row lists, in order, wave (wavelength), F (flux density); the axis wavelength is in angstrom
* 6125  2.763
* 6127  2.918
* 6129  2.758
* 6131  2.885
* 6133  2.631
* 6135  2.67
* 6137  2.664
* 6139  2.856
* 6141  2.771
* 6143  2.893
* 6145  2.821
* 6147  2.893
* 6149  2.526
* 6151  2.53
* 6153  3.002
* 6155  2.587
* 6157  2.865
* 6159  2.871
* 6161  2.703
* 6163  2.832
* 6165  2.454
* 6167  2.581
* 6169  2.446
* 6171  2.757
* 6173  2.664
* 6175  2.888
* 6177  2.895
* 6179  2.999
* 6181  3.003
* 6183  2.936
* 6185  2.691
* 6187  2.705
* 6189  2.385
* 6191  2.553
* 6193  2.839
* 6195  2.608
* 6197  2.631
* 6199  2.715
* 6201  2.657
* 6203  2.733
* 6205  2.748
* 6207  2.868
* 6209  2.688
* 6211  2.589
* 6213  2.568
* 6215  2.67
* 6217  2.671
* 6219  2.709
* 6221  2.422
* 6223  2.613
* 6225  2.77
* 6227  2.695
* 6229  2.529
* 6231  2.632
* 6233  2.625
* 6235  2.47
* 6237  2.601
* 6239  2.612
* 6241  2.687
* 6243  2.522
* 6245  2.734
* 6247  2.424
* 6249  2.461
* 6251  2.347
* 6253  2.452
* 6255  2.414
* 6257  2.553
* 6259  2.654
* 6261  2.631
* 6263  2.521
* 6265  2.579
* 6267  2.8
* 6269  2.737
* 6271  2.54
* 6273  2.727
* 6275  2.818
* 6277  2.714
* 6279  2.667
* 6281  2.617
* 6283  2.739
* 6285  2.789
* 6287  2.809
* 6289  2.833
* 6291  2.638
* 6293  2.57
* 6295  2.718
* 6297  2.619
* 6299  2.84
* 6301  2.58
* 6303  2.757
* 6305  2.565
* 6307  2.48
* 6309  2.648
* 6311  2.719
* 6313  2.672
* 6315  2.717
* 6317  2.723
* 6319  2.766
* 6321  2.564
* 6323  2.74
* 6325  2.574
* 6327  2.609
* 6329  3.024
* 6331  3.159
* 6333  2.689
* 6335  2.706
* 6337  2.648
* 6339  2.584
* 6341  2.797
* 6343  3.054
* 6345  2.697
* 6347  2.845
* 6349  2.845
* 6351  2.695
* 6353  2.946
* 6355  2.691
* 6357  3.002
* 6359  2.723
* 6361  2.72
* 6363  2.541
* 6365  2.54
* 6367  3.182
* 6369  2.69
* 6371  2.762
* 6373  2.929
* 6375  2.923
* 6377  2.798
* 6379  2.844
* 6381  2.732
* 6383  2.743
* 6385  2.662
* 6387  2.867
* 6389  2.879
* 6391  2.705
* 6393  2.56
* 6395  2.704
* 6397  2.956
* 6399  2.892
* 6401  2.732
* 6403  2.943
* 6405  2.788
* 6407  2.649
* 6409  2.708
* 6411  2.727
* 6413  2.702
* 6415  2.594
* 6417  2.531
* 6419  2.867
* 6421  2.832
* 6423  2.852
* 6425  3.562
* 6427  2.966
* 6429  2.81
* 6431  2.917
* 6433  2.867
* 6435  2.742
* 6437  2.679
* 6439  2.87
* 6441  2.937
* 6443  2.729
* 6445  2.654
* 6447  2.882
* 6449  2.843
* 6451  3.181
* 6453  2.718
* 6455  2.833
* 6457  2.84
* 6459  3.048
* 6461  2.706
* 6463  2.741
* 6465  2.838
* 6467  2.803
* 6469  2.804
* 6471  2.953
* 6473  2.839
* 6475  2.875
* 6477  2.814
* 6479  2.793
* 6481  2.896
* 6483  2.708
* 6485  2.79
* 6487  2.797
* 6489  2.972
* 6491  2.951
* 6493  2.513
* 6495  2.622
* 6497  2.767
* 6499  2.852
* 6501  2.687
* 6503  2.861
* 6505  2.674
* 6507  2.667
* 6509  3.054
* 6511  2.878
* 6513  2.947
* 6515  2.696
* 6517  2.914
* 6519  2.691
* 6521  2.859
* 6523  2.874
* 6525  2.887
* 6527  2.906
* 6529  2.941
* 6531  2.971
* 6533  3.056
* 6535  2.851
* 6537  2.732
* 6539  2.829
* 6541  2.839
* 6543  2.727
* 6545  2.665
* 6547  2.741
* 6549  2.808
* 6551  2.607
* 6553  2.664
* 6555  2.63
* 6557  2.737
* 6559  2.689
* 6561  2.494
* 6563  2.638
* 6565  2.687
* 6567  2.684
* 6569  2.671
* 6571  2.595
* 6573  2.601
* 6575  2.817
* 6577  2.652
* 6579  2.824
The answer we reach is 0.3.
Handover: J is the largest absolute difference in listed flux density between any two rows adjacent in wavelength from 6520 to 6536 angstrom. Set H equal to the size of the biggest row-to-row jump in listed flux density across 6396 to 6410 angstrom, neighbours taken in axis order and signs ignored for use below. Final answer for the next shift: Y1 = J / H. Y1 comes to 1.0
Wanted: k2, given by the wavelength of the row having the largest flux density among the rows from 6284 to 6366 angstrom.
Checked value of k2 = 6331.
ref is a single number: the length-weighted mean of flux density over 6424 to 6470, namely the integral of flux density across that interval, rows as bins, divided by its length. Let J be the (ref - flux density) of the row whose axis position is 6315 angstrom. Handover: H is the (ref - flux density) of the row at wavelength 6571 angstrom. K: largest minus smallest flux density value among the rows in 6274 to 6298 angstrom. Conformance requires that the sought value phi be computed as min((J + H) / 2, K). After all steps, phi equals 0.21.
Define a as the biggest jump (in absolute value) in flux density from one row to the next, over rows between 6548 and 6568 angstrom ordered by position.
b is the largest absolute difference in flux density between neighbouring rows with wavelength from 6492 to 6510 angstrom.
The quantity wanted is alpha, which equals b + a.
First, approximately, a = 0.20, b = 0.39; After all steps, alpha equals 0.6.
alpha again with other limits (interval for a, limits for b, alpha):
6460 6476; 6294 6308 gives 0.4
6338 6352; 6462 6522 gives 0.8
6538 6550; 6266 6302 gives 0.4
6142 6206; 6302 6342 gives 0.9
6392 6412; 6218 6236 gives 0.5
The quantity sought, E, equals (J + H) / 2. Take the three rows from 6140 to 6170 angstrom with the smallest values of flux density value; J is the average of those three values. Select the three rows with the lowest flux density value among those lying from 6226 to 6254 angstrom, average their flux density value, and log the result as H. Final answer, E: 2.44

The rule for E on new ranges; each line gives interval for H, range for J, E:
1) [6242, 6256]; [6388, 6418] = 2.48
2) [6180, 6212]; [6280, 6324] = 2.52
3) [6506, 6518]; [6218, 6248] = 2.59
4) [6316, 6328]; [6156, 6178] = 2.54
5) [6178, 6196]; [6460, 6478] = 2.63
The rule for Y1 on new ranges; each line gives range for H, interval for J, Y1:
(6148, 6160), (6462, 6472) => 0.3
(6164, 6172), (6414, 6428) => 2.3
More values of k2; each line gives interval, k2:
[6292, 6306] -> 6299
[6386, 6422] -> 6397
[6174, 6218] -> 6181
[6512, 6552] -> 6533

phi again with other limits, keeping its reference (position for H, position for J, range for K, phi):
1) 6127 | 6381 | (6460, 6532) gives 0.04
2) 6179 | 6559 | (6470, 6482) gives 0.02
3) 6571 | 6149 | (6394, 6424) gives 0.31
